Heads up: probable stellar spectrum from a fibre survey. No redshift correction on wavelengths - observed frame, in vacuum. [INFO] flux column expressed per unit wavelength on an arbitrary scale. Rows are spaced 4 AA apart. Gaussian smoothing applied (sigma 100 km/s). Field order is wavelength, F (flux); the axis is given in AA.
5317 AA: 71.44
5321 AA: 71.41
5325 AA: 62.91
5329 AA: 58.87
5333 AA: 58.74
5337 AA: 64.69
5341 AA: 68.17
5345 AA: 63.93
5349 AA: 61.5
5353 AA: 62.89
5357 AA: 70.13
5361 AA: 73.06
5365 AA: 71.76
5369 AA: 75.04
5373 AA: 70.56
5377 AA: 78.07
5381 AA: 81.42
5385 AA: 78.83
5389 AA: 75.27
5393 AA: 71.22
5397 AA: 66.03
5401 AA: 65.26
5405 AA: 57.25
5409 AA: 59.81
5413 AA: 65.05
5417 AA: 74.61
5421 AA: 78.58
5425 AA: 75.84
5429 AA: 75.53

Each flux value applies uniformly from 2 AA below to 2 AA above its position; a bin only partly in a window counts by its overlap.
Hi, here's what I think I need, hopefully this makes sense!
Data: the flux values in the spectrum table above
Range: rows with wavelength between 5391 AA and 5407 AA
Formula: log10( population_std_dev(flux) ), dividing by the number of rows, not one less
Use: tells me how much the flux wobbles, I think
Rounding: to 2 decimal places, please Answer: 0.70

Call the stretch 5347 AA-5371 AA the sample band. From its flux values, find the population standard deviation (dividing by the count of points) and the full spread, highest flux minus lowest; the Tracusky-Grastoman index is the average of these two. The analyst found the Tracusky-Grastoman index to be 9.3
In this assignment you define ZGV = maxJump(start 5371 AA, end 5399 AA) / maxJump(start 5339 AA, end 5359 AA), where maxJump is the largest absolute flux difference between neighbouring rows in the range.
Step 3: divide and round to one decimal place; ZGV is 1.0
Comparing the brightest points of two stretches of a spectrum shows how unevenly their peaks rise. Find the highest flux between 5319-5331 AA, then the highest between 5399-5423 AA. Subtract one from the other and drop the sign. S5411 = 7.2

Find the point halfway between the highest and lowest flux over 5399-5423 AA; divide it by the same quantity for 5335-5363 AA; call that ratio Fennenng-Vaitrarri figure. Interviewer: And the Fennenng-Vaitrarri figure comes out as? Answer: 1.01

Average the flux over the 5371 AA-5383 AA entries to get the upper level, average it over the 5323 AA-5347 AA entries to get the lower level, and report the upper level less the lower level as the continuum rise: 14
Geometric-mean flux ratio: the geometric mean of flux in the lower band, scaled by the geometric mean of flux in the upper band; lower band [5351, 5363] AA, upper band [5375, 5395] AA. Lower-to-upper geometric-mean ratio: 0.89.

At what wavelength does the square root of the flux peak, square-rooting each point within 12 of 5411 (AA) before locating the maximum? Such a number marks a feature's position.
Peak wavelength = 5421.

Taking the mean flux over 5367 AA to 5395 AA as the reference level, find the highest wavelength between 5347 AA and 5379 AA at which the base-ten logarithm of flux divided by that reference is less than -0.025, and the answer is 5373 AA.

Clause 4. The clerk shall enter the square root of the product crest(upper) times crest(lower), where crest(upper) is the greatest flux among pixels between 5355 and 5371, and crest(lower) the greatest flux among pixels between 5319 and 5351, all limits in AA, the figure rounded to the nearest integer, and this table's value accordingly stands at 73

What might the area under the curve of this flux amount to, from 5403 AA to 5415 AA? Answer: 728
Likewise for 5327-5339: 729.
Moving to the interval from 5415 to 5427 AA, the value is 916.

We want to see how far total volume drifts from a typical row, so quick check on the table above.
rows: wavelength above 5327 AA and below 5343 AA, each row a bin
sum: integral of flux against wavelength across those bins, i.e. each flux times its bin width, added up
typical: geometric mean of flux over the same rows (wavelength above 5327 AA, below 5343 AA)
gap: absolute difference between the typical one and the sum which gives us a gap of 939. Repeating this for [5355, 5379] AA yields 1681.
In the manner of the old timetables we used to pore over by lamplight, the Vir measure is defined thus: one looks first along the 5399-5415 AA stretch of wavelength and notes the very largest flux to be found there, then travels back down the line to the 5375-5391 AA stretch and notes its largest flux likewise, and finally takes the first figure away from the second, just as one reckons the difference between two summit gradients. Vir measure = 16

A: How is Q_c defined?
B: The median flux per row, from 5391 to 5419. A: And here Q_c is 65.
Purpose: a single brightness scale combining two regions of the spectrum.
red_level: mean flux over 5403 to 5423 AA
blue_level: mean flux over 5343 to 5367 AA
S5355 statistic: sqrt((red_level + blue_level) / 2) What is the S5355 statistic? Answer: 8.2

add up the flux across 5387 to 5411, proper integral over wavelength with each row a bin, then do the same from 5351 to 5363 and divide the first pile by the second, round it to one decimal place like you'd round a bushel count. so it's 1.9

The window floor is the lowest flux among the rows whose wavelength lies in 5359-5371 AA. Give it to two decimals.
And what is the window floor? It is 71.76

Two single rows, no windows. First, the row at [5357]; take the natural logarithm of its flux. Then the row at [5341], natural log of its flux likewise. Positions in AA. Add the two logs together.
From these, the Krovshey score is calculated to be 8.472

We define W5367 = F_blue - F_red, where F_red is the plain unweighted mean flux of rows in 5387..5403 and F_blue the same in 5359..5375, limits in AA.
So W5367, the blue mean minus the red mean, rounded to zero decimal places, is 3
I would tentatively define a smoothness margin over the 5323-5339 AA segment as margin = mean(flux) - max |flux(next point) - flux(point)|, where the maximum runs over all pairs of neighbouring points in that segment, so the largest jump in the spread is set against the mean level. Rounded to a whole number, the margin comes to 55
